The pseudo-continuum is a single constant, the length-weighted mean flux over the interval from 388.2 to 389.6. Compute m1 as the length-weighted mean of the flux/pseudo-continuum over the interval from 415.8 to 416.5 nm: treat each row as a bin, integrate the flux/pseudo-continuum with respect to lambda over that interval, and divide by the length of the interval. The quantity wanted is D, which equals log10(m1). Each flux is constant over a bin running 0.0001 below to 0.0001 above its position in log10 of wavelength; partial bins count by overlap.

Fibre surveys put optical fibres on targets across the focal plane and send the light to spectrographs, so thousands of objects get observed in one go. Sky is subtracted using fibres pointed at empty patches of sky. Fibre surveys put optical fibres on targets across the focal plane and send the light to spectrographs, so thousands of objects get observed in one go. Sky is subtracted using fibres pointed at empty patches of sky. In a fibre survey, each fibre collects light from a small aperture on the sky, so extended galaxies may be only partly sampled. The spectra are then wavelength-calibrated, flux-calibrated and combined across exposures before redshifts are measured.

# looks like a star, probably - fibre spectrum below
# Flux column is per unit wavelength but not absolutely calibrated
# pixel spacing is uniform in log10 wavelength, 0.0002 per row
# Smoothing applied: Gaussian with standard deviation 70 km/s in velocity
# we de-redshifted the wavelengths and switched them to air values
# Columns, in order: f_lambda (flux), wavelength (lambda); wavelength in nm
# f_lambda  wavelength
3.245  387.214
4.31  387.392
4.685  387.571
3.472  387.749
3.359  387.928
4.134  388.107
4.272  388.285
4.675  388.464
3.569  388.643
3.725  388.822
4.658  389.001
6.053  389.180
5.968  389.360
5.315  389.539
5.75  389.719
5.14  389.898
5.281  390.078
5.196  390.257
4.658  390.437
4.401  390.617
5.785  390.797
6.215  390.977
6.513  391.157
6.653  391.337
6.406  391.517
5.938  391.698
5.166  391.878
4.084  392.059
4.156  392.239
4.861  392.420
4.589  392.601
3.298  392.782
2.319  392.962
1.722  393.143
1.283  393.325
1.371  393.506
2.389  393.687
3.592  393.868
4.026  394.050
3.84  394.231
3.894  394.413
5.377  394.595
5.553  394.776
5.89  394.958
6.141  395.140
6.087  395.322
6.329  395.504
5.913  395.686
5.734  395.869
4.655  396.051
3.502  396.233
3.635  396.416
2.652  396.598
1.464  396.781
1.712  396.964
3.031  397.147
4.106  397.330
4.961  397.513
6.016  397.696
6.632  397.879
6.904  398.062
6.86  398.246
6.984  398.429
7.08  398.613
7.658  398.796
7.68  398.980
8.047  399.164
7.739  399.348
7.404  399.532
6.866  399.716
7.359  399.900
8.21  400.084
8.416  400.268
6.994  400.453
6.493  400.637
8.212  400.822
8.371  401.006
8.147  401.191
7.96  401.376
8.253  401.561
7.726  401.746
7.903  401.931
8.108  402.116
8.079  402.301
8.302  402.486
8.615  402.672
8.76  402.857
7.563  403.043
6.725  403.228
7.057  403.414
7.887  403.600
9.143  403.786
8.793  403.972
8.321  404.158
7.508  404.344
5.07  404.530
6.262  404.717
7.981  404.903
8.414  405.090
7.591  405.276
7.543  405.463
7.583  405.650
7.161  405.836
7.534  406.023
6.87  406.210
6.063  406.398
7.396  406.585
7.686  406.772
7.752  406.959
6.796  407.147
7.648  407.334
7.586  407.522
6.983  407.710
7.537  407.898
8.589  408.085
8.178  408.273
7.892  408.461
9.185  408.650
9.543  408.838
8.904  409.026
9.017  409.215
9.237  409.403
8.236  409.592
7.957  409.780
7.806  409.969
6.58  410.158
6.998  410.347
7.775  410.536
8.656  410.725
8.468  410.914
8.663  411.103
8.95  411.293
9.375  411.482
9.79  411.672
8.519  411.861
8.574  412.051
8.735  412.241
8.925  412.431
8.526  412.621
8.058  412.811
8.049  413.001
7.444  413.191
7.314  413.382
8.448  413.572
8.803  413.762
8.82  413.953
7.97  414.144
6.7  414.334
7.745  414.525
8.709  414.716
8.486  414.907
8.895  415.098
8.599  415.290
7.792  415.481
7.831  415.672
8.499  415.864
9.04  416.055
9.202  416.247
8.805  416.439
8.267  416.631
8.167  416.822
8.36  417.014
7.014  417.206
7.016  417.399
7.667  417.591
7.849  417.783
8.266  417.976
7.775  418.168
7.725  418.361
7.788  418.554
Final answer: 0.27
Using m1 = 1.9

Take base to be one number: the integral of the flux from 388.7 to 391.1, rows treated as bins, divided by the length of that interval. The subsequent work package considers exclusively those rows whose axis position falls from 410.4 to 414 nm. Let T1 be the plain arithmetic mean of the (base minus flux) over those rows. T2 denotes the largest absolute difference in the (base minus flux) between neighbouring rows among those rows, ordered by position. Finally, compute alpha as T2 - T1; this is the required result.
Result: 4.6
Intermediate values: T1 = -3.3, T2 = 1.27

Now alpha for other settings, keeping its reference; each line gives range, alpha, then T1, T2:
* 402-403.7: 3.9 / -2.7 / 1.20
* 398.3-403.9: 4.3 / -2.6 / 1.72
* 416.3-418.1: 4.0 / -2.7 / 1.35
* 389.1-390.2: 1.0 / -0.3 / 0.65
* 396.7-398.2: 0.4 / 0.9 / 1.32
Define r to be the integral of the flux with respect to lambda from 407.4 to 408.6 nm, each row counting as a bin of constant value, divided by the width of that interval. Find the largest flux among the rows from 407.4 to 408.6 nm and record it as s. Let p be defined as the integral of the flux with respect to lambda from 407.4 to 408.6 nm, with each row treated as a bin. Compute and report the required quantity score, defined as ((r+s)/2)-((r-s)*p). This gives 15.3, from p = 9.4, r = 7.84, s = 8.589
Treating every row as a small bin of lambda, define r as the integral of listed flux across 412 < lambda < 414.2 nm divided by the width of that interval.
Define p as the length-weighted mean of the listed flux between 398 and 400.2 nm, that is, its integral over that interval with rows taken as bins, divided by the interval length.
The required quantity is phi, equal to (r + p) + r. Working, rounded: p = 7.4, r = 8.3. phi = 24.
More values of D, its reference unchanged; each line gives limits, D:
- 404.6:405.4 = 0.20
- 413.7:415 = 0.23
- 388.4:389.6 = 0.01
